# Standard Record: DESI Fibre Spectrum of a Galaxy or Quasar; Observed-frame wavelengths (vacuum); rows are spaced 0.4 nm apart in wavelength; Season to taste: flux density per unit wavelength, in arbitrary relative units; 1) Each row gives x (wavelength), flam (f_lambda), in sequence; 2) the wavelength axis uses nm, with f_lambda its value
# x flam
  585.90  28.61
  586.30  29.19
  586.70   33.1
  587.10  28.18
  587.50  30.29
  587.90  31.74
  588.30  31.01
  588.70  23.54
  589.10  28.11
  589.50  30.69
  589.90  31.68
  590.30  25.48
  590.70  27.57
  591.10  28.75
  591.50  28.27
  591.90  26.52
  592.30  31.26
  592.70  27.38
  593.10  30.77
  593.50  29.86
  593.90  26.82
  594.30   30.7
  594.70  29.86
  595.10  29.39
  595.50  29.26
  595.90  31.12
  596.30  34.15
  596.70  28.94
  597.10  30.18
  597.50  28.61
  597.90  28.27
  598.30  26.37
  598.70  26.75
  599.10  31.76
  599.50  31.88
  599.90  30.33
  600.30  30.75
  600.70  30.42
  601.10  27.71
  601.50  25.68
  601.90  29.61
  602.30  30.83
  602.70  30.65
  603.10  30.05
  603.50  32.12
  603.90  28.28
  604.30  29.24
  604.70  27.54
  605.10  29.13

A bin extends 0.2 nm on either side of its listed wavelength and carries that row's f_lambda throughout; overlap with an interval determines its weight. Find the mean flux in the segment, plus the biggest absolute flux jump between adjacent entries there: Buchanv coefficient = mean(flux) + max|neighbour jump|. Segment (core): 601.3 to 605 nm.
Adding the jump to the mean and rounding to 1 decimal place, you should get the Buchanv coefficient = 33.3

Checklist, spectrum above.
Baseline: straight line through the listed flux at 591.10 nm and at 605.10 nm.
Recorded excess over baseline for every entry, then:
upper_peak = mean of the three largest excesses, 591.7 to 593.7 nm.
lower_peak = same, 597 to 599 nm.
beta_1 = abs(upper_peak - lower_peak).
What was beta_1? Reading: 1.7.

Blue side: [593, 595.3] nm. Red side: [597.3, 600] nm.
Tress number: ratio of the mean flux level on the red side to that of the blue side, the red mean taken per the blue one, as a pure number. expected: 0.99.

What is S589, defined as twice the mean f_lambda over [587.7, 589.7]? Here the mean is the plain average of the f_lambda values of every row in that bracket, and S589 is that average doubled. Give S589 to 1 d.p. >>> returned 58.0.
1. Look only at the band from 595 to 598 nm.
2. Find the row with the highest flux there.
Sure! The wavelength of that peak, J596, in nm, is 596.30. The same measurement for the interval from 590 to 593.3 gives 592.30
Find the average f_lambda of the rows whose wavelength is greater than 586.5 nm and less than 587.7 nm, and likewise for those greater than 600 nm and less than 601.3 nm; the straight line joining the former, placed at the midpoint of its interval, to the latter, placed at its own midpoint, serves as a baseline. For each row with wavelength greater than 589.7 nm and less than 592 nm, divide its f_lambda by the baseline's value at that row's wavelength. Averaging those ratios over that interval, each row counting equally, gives 0.93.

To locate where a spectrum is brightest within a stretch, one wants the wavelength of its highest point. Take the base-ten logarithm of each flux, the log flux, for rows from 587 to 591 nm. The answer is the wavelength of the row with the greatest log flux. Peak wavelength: 587.90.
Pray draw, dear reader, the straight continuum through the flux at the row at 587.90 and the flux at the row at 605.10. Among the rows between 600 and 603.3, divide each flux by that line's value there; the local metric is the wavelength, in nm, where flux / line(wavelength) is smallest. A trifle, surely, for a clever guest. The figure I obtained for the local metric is 601.50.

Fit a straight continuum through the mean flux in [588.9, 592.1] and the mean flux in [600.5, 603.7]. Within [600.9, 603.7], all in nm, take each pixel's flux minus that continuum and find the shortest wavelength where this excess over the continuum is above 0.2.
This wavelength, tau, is 602.30 nm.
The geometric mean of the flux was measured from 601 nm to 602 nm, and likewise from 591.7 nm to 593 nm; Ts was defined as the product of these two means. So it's 782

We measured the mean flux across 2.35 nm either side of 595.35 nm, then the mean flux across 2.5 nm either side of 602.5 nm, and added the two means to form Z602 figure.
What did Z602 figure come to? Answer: 59.4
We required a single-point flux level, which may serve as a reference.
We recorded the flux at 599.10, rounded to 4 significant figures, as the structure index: 31.76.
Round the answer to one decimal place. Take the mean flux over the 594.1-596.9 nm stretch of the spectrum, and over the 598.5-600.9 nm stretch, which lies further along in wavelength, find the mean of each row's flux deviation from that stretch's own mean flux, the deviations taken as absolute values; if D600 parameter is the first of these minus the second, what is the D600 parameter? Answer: 29.3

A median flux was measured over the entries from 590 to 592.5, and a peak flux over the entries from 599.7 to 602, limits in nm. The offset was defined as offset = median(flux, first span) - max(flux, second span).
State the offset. -2.8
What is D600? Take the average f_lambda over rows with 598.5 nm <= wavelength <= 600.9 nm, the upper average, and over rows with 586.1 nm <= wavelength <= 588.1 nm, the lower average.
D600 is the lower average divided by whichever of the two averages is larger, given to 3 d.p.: 1.000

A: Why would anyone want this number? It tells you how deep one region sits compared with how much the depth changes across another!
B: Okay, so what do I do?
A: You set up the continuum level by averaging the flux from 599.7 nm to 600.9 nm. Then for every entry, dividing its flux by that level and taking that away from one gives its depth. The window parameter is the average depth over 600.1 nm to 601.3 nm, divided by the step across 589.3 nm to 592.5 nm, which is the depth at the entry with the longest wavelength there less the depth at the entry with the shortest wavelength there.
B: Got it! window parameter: -1.53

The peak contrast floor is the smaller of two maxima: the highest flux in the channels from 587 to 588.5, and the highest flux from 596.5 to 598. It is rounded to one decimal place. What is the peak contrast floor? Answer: 30.2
